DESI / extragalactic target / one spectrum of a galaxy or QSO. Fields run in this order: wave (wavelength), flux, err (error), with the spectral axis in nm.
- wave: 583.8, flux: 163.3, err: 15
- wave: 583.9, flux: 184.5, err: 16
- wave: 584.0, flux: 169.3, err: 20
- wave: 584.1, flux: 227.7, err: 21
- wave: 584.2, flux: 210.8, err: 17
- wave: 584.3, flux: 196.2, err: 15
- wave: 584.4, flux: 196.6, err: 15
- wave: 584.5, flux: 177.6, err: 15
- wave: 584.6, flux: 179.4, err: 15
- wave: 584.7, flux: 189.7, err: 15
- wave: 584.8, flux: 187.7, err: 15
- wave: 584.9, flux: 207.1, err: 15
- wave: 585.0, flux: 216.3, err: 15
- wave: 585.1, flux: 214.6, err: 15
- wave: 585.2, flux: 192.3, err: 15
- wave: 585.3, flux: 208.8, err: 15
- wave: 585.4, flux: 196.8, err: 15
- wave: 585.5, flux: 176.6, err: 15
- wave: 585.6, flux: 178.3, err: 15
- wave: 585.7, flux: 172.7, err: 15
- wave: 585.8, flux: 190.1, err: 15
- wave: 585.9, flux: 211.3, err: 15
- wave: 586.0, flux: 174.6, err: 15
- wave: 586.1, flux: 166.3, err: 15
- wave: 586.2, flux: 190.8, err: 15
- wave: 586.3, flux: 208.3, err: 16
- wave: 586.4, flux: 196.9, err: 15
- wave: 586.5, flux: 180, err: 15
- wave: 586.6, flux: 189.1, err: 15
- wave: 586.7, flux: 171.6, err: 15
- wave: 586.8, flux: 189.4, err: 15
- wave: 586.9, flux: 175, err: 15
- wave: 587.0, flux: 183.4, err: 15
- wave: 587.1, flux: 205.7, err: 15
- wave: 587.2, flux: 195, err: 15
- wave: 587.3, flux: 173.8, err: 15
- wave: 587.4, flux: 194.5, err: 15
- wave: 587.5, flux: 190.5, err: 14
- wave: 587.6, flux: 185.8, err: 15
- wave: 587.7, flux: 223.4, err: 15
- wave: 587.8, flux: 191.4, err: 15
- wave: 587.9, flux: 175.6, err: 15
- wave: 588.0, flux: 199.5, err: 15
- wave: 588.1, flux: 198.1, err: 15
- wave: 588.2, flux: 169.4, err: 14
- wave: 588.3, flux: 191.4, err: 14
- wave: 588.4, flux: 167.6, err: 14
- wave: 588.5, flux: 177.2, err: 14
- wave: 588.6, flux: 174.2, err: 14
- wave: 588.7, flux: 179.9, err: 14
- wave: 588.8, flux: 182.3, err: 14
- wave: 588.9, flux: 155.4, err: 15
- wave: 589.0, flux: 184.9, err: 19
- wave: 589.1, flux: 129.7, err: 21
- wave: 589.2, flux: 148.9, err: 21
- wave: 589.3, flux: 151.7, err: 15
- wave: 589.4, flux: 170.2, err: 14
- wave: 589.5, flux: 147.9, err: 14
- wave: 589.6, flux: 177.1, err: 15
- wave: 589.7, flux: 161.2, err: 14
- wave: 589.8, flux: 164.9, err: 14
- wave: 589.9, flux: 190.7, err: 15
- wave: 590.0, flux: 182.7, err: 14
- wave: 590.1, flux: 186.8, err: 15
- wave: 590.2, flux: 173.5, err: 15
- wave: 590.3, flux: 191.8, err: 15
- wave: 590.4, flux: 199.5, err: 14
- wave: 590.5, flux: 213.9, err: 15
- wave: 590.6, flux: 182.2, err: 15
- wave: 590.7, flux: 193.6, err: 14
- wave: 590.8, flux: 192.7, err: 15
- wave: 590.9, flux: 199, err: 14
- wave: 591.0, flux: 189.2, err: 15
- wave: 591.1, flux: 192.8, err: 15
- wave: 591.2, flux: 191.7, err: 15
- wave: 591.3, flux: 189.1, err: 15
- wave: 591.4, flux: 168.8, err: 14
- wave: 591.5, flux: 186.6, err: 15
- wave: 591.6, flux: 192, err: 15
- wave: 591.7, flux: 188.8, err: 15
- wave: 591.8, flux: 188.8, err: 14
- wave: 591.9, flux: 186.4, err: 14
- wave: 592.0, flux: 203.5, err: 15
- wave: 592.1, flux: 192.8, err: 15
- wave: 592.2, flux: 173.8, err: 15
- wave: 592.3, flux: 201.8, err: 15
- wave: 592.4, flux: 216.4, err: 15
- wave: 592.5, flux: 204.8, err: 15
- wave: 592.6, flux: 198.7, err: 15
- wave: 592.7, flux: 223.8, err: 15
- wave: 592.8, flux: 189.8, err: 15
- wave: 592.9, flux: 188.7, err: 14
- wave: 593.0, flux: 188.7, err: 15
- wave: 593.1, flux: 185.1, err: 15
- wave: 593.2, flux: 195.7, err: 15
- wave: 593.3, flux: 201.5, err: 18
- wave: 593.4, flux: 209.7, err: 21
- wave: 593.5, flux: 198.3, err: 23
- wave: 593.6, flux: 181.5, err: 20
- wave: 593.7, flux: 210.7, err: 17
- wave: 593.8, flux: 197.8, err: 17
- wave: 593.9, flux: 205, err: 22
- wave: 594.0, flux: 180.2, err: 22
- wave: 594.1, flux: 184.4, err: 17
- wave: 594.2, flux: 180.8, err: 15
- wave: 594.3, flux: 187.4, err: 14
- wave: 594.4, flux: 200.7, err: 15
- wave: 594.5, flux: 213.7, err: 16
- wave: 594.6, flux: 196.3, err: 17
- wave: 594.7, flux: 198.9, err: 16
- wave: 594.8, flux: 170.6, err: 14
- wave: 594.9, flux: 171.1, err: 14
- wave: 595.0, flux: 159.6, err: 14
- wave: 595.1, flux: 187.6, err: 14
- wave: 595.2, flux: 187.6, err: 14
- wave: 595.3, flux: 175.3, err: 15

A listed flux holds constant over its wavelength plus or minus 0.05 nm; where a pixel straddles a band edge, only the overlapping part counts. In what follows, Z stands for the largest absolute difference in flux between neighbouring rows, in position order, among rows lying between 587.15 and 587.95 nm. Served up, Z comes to 38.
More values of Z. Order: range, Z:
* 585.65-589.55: 55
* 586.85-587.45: 22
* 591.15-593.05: 34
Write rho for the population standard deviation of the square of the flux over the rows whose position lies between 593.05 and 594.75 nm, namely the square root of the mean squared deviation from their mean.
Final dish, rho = 4122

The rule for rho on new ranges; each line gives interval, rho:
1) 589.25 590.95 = 6196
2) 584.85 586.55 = 6045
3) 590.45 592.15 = 3470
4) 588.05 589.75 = 5670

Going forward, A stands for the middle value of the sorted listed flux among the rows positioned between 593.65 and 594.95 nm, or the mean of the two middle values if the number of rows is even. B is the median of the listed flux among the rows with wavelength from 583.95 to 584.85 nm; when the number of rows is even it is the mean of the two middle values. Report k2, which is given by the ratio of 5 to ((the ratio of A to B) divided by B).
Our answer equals 917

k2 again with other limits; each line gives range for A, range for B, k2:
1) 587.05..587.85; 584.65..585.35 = 1111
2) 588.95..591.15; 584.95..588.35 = 989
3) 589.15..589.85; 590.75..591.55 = 1125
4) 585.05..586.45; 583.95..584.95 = 972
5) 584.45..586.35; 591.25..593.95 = 978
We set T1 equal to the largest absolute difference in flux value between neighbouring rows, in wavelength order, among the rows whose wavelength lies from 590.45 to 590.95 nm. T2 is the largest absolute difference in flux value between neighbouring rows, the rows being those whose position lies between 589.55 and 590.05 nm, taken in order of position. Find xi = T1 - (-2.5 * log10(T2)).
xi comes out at 35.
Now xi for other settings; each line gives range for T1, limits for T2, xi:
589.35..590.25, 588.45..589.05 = 33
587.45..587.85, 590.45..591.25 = 41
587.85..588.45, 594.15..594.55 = 32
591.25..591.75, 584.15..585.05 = 24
